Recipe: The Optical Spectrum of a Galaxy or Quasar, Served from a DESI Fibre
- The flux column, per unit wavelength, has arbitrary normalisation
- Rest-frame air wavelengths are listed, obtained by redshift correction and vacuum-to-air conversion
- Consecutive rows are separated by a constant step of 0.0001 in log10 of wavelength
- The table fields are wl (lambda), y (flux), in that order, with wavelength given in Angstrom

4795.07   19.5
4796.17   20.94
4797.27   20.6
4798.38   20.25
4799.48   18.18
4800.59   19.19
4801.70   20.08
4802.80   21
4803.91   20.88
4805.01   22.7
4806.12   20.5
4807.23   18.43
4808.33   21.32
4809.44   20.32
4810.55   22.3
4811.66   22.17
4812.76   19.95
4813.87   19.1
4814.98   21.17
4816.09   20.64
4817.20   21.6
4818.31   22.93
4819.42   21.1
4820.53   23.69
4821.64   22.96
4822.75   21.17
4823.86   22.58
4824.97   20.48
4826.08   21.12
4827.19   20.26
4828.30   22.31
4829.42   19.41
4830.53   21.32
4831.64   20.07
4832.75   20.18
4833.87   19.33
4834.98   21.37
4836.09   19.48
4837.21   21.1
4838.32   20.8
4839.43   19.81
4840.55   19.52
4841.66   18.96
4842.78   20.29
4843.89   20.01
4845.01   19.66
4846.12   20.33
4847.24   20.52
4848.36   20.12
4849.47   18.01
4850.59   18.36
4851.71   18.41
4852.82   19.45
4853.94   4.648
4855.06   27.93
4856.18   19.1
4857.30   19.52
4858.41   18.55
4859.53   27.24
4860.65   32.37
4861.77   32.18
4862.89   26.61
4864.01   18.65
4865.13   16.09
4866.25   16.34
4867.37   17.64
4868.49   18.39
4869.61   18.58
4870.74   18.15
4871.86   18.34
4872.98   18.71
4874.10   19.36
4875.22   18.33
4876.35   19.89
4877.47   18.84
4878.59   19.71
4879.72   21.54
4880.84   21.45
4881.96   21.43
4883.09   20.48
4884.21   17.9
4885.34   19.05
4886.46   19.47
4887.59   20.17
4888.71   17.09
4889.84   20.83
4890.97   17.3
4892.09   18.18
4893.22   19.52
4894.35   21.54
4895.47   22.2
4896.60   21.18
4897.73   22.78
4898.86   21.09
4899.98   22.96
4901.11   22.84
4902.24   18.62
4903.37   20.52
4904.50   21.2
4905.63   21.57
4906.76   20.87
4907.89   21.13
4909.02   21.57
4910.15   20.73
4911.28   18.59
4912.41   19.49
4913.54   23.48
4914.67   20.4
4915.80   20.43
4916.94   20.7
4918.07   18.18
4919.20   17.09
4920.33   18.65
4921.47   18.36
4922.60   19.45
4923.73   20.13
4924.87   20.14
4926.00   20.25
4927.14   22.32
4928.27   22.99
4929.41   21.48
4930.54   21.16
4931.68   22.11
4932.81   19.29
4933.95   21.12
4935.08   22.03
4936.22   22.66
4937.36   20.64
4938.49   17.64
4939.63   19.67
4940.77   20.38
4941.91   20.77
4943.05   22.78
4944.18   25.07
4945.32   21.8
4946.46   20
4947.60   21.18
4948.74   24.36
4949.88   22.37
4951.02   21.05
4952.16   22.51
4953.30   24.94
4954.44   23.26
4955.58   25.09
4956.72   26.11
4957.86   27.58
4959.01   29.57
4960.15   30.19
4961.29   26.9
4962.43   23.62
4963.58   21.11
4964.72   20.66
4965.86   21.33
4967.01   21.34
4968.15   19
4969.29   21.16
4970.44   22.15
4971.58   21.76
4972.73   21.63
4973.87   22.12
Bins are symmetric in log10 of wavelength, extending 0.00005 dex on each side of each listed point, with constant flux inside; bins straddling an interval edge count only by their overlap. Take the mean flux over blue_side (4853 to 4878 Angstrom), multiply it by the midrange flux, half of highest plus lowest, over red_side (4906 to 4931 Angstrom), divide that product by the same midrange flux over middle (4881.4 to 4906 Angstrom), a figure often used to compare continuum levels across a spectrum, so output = 20.5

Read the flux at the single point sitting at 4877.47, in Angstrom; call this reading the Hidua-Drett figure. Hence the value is 18.84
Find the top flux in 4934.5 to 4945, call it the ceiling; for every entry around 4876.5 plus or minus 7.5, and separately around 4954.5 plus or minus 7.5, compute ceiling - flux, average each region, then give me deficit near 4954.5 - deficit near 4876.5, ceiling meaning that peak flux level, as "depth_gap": -5.4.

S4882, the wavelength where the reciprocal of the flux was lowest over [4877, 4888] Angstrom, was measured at 4879.72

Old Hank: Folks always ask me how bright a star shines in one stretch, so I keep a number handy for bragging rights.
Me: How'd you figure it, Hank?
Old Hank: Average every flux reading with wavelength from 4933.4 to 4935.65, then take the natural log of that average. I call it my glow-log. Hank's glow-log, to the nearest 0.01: 3.07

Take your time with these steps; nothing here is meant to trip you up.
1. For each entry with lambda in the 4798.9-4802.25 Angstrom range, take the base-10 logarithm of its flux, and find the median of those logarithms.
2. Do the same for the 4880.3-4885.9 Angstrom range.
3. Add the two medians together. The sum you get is 2.59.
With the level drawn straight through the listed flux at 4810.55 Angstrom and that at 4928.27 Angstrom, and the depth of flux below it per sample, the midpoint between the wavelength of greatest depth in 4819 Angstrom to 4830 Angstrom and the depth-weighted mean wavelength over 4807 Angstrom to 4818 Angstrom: 4820.6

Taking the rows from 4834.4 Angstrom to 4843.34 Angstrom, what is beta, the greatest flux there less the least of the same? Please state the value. 2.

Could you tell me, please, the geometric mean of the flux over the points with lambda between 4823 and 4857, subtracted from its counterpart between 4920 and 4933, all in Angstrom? 1.2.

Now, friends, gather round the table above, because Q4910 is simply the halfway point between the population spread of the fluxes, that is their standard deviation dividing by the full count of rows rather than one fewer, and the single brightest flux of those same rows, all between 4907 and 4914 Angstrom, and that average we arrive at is 12.5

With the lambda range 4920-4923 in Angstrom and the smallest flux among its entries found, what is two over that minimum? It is 0.109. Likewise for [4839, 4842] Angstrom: 0.105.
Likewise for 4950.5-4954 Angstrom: 0.095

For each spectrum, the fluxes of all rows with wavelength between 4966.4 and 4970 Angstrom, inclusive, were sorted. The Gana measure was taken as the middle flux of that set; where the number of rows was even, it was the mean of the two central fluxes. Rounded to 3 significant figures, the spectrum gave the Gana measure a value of 21.2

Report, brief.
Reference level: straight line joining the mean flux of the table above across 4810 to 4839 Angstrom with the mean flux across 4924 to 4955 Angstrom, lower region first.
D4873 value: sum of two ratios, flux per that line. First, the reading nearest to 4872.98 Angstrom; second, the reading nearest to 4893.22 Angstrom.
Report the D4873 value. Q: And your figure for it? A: 1.79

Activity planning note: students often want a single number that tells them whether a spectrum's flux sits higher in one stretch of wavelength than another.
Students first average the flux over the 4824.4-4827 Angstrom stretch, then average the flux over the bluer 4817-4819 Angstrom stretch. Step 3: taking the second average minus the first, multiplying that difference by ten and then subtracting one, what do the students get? 14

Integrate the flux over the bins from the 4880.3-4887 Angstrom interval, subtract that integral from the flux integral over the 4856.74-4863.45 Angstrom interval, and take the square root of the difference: 6.4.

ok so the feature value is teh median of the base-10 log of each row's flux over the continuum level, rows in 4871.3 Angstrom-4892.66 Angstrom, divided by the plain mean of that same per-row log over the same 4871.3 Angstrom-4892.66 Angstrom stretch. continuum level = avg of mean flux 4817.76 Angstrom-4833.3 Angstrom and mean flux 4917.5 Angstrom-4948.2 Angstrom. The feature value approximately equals 1.0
